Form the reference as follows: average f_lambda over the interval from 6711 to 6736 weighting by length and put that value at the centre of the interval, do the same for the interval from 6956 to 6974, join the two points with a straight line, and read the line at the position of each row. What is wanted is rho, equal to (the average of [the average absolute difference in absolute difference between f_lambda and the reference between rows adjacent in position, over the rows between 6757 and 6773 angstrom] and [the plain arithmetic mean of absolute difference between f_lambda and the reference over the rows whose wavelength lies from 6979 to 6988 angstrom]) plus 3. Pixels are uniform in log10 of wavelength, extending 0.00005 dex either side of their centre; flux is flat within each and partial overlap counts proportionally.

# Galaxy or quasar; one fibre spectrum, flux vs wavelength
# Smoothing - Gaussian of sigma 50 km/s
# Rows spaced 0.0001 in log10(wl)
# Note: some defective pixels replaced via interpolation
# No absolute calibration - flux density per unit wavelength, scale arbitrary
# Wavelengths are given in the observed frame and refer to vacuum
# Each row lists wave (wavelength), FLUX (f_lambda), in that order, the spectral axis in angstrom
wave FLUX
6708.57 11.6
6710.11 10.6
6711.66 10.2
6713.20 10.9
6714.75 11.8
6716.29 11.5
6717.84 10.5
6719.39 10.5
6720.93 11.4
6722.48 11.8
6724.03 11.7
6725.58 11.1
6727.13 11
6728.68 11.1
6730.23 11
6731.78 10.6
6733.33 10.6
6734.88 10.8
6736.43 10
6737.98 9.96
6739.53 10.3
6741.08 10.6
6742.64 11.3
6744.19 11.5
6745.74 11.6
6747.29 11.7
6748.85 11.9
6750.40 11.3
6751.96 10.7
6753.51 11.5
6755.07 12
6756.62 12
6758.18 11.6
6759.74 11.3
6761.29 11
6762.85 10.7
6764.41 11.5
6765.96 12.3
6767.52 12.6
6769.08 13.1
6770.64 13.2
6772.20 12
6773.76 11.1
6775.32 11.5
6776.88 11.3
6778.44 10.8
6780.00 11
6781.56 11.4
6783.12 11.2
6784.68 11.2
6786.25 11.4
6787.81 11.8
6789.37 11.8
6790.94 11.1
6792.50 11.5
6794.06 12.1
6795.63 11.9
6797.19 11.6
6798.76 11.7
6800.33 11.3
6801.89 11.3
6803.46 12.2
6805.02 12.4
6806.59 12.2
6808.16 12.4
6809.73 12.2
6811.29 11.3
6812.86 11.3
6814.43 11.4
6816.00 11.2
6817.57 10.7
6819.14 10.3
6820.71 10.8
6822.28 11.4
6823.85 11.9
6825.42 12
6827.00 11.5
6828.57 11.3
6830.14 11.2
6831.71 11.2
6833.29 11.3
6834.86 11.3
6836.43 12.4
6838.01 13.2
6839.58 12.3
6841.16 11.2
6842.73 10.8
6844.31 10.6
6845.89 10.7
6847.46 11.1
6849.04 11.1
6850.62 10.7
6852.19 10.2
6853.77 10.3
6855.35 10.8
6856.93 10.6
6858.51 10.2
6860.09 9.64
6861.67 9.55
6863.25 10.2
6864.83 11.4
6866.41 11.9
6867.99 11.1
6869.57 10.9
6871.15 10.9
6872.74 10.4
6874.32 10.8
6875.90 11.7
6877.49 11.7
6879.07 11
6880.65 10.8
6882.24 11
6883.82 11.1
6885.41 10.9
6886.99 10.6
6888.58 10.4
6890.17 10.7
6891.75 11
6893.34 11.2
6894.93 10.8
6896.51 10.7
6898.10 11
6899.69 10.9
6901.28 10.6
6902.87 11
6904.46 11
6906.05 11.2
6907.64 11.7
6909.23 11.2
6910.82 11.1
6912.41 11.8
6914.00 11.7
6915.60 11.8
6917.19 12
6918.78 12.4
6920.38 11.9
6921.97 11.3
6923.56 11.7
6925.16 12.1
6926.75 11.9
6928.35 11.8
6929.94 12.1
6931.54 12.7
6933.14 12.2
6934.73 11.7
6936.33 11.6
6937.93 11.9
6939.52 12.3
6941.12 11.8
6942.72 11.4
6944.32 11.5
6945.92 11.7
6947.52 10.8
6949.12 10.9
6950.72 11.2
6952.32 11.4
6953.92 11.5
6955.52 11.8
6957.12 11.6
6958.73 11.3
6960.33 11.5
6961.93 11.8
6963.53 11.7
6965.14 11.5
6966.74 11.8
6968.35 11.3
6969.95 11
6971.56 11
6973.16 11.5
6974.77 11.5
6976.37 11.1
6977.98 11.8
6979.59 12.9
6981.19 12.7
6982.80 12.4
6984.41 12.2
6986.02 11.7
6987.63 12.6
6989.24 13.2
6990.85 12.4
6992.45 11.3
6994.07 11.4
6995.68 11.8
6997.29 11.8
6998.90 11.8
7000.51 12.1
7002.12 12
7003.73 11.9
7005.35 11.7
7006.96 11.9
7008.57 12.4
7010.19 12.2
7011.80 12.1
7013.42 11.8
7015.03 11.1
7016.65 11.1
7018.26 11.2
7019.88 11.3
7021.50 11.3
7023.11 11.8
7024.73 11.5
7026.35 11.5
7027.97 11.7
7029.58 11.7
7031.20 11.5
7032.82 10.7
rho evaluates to 3.66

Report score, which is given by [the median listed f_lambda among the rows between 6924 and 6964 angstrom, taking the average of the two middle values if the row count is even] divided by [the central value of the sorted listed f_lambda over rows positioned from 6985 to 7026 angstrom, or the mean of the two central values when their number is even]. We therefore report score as 0.99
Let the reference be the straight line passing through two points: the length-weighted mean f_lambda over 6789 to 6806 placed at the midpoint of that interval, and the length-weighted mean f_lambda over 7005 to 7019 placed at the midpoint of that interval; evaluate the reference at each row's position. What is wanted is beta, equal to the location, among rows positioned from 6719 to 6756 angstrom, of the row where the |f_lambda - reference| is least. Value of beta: 6724.03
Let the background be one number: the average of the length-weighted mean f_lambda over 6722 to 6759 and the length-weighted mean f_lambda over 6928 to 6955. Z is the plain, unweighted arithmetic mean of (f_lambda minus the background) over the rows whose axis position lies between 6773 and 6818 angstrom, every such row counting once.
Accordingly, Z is 0.12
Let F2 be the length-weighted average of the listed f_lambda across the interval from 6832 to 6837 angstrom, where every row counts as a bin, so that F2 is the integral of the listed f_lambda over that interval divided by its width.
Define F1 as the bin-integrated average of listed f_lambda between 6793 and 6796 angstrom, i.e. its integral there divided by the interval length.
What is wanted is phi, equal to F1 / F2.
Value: 1.03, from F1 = 12.0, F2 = 11.6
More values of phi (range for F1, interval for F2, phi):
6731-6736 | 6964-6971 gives 0.93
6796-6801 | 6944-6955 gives 1.02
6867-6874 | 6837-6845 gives 0.93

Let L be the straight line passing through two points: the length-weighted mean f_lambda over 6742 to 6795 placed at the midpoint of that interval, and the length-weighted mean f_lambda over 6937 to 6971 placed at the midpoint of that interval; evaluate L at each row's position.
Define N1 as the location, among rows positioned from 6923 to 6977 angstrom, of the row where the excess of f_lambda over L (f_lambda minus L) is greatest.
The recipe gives 6931.54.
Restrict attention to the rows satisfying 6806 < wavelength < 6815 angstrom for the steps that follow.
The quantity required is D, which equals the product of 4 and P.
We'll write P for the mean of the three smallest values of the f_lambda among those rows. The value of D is 45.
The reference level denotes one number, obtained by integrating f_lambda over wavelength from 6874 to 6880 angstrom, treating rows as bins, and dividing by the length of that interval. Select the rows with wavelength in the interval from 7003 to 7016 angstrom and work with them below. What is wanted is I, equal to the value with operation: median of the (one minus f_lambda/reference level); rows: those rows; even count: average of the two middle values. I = -0.050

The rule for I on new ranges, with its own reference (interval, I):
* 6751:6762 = -0.014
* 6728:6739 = 0.065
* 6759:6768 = -0.006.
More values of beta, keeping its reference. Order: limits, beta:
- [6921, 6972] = 6923.56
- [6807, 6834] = 6823.85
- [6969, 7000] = 6986.02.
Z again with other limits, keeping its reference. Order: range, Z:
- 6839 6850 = -0.30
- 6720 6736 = -0.30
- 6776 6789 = -0.15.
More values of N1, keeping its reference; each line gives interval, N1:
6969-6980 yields 6979.59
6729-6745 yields 6744.19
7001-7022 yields 7008.57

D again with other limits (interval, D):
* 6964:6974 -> 44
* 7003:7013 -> 47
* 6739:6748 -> 43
